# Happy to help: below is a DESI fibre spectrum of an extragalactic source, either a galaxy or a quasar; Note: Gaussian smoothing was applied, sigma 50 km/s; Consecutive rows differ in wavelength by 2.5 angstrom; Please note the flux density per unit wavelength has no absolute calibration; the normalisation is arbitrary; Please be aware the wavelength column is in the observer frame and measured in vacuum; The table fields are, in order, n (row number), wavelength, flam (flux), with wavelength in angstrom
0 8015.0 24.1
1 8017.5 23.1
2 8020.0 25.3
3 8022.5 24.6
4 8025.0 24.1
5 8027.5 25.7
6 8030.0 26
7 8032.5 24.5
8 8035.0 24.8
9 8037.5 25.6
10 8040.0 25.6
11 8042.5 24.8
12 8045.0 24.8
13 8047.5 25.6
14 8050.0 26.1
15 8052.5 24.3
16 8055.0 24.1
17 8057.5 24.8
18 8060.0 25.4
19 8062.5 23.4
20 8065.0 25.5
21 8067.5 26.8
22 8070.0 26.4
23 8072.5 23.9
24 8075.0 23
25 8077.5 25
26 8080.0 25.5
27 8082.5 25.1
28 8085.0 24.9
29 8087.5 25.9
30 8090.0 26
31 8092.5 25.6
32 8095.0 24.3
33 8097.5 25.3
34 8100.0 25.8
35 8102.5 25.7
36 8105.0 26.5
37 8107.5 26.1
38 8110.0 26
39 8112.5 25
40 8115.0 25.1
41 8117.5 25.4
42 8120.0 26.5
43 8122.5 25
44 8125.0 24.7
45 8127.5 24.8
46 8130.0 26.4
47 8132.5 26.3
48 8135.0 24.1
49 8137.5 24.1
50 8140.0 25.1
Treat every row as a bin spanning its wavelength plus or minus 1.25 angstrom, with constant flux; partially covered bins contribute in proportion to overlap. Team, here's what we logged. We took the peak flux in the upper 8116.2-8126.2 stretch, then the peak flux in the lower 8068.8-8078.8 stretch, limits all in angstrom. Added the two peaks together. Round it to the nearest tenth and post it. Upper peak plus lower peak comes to 52.9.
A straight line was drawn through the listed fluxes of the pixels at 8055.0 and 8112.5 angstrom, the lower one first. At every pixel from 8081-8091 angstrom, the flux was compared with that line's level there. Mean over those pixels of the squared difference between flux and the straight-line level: 1.0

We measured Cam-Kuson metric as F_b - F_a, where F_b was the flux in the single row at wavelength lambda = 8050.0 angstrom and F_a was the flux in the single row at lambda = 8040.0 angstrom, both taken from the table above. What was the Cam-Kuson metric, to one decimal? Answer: 0.5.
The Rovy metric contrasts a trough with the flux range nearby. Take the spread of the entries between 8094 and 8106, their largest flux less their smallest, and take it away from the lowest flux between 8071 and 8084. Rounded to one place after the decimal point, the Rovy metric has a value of 20.8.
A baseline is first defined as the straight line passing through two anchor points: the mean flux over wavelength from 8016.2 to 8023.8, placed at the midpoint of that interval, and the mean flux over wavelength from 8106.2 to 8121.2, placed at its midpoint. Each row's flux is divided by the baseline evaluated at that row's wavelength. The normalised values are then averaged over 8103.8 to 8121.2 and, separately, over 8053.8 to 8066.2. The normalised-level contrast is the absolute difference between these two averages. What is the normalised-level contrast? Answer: 0.016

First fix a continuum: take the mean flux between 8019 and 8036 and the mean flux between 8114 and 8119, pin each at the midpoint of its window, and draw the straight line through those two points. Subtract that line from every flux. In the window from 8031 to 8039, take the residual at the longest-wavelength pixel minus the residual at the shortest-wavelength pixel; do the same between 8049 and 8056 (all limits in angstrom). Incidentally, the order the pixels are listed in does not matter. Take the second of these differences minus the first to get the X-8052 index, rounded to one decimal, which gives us -3.1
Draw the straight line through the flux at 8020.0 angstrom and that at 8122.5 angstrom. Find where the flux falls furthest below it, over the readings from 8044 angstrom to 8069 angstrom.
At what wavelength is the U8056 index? 8062.5 angstrom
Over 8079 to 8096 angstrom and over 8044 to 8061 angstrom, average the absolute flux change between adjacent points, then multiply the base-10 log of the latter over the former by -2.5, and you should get -0.3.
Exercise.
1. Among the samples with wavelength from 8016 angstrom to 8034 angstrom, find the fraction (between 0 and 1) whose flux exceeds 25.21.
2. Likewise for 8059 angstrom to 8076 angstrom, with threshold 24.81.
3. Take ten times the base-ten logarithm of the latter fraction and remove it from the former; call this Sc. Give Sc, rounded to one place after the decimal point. 2.9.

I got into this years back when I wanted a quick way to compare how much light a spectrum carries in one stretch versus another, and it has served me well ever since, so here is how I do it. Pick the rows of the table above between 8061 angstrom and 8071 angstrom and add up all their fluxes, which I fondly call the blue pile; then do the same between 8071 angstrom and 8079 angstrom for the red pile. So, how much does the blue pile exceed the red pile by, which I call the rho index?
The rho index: 30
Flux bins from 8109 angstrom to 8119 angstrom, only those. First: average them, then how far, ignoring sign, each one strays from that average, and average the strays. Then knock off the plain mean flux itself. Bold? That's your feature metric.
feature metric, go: -25.1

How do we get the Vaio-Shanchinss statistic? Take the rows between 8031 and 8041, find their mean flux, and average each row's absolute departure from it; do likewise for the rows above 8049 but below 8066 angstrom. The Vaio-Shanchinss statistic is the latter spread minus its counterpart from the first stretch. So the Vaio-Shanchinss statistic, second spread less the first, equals 0.3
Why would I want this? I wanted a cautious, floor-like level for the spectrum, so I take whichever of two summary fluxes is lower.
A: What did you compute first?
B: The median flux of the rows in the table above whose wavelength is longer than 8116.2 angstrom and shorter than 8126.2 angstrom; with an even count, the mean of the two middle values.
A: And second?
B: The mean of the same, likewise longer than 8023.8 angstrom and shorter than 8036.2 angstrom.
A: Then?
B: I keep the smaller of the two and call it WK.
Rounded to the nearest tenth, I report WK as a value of 25.0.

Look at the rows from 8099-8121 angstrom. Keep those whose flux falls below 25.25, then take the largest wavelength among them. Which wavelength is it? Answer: 8115.0 angstrom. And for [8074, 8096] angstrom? 8095.0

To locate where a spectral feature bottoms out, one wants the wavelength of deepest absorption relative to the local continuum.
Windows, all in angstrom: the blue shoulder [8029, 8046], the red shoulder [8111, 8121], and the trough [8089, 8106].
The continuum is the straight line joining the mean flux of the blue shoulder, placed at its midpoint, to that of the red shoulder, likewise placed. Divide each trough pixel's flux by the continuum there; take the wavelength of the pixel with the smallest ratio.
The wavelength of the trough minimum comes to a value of 8095.0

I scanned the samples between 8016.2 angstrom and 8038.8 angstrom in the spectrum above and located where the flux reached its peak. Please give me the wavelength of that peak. 8030.0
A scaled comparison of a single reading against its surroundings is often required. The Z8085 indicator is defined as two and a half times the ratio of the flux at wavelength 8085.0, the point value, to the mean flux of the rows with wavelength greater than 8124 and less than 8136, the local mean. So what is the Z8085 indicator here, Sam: 2.46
